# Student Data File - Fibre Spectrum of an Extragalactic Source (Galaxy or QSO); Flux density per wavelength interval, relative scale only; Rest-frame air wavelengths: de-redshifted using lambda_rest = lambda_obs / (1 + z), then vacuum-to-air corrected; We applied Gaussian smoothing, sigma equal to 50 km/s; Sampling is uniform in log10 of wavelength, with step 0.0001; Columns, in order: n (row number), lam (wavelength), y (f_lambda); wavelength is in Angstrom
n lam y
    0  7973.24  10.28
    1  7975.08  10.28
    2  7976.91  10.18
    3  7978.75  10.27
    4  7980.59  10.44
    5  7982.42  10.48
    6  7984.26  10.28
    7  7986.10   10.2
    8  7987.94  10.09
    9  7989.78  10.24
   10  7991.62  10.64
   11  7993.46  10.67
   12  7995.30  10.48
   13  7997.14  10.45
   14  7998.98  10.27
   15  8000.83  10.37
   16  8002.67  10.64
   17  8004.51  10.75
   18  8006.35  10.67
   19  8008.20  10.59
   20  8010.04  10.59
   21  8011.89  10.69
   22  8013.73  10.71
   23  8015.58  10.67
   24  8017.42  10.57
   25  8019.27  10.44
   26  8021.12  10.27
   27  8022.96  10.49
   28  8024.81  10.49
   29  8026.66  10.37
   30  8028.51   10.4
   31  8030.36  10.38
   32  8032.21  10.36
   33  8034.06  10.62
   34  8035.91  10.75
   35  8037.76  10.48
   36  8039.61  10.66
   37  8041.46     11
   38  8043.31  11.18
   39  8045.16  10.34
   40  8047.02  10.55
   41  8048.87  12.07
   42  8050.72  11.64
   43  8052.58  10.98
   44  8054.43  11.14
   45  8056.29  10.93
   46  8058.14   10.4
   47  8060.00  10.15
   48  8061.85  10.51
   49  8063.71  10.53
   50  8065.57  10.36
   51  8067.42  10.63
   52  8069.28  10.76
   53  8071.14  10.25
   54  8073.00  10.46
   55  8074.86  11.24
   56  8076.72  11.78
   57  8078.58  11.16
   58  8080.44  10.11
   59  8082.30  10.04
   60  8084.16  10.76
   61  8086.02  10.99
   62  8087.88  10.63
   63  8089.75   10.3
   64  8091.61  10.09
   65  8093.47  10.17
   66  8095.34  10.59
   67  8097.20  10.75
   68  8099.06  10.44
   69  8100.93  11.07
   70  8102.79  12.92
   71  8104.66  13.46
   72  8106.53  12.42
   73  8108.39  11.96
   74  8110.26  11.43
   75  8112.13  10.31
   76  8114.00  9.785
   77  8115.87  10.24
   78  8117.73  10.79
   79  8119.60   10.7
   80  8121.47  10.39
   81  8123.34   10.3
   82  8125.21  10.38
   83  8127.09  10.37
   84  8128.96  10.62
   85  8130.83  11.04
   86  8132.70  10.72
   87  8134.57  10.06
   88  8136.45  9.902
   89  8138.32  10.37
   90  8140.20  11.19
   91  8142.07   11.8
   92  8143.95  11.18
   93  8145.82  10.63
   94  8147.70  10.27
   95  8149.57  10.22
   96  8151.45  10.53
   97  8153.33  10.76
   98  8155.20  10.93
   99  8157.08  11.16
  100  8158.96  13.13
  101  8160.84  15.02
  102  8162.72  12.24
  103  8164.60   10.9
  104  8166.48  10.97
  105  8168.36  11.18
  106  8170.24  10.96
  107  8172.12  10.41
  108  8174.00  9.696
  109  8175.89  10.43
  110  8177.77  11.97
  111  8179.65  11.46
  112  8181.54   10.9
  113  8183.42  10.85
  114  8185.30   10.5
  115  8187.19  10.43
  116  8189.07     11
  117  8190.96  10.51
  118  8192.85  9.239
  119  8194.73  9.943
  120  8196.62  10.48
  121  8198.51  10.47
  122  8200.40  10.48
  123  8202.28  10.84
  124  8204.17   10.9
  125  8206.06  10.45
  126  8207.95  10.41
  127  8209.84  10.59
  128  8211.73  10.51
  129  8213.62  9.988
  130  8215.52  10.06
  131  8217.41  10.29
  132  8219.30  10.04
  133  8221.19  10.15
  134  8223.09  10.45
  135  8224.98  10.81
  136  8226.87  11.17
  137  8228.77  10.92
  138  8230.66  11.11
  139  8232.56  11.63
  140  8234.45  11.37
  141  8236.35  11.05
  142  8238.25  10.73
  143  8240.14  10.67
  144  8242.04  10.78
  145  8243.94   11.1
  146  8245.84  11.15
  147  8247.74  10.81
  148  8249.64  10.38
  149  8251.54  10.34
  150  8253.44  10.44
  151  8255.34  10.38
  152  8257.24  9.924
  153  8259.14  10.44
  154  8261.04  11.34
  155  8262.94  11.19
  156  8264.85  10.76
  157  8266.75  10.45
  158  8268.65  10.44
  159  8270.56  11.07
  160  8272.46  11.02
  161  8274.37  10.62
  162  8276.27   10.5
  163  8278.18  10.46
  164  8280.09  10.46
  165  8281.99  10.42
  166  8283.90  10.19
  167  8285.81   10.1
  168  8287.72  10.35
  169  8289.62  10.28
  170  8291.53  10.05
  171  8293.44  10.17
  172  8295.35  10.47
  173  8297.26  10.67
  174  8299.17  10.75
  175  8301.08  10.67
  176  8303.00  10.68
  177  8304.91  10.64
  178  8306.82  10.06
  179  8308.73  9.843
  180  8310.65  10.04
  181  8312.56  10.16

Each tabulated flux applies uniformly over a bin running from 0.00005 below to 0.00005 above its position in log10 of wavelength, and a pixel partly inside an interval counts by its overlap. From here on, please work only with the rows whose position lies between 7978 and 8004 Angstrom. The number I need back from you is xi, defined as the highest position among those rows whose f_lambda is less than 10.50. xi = 8000.83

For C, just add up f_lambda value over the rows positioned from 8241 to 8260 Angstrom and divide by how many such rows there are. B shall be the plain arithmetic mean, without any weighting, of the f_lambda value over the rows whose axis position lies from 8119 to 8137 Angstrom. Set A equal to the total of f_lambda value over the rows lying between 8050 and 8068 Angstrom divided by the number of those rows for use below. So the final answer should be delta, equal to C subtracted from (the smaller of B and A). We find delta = -0.13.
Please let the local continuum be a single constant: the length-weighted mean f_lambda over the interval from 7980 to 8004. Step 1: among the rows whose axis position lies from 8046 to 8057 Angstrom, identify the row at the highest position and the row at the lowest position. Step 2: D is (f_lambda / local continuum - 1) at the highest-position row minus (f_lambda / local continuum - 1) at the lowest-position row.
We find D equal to 0.04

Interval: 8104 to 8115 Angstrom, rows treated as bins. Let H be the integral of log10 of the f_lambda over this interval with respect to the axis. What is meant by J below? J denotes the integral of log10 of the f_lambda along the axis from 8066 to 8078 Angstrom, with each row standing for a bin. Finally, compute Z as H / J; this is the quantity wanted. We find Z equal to 0.94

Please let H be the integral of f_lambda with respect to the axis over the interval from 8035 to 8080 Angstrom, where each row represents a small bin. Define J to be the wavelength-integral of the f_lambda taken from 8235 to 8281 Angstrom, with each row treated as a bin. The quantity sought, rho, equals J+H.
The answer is 979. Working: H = 487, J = 492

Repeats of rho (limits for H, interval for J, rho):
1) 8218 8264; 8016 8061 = 976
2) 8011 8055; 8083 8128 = 961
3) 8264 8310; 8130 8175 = 978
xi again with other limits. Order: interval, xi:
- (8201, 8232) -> 8223.09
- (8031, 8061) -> 8060.00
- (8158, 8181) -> 8175.89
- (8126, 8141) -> 8138.32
